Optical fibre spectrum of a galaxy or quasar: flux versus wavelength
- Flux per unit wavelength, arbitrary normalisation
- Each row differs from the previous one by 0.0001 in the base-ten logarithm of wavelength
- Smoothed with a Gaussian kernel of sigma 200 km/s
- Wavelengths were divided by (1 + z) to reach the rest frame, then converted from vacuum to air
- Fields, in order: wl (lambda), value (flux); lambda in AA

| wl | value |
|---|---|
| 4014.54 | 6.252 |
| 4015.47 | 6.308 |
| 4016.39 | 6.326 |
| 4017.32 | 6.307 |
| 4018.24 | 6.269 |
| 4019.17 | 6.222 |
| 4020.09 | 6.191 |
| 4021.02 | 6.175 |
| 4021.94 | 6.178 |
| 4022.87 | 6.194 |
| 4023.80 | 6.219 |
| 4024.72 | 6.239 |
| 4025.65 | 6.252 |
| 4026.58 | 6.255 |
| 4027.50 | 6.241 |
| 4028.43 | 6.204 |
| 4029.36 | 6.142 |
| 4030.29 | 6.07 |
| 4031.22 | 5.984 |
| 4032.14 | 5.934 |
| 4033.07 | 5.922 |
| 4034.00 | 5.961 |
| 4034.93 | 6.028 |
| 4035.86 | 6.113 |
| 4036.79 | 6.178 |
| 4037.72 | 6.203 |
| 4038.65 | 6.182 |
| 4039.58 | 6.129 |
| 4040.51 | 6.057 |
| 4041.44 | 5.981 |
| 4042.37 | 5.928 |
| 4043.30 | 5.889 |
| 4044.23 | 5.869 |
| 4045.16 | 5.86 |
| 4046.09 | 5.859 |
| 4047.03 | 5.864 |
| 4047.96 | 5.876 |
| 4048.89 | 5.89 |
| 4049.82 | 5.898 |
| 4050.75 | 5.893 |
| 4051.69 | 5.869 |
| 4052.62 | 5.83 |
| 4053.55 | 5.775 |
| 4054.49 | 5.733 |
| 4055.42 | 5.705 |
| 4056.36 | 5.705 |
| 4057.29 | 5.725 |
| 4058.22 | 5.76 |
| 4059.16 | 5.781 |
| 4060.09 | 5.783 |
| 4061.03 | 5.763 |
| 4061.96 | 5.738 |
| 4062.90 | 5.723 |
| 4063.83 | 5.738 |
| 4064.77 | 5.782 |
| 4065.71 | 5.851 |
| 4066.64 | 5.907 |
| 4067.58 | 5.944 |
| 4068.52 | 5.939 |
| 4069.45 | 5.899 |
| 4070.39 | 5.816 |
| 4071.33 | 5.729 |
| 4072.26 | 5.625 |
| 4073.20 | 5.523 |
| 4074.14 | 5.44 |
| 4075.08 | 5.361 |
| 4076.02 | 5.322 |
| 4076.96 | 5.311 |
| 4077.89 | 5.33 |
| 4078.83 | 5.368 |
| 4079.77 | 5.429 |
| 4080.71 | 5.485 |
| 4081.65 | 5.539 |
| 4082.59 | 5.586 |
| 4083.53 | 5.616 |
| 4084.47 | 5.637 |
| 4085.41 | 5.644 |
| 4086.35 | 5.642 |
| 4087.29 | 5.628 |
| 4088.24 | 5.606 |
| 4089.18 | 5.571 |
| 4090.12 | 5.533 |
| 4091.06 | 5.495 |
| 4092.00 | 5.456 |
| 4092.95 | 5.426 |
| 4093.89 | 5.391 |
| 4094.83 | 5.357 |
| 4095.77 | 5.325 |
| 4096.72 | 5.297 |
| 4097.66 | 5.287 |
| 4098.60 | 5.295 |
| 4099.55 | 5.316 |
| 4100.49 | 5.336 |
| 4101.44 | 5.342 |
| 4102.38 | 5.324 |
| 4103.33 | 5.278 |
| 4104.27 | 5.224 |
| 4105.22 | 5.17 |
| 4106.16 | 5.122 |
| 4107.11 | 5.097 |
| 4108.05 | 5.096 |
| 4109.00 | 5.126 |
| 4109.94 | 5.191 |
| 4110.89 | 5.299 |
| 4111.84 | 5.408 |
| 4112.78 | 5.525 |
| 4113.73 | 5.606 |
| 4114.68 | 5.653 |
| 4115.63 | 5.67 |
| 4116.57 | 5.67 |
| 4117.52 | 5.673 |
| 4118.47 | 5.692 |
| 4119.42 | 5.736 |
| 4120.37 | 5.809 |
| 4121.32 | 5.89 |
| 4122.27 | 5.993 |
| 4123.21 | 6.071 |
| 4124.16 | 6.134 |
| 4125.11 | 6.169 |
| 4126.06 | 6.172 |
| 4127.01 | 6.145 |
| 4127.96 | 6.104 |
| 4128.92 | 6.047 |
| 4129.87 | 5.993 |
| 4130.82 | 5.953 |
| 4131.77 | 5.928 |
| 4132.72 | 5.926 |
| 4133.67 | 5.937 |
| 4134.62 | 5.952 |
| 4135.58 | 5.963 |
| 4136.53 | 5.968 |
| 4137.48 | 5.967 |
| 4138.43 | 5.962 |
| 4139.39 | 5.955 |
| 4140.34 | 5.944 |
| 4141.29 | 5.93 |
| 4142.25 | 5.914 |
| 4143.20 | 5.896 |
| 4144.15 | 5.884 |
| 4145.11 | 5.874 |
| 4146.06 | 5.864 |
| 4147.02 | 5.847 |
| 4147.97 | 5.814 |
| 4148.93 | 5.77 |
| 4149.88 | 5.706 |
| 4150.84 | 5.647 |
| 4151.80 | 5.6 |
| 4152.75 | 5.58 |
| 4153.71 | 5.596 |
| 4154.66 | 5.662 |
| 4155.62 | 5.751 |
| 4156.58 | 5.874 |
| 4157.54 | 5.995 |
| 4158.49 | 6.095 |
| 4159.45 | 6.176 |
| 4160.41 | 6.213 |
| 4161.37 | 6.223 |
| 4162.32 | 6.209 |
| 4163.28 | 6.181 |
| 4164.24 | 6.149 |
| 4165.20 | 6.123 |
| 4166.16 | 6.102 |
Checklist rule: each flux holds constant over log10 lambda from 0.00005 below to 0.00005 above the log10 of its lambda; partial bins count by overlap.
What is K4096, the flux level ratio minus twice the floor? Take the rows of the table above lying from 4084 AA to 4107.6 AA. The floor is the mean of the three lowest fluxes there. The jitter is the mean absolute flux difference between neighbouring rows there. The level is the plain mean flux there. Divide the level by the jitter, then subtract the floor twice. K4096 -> 185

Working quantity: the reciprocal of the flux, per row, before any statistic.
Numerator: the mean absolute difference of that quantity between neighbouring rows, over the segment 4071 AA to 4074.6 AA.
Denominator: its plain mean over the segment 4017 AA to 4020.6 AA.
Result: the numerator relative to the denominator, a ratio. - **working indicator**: 0.019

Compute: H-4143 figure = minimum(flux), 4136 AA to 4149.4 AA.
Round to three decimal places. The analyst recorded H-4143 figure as 5.770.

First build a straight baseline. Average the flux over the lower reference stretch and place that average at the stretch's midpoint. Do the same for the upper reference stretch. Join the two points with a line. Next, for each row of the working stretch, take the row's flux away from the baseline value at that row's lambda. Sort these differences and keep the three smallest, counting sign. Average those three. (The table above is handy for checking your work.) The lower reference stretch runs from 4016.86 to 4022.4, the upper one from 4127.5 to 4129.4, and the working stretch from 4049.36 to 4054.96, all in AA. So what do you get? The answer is 0.29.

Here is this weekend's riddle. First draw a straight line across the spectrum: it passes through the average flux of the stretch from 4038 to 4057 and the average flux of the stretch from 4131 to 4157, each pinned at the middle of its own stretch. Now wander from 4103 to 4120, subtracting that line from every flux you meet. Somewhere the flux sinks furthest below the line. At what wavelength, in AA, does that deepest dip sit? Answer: 4108.05 AA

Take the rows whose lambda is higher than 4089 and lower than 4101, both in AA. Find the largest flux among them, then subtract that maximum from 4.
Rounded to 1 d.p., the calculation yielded -1.6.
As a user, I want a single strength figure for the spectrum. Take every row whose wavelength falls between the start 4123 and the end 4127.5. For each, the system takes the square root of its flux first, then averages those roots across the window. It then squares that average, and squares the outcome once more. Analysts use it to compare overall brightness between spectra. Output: 37.7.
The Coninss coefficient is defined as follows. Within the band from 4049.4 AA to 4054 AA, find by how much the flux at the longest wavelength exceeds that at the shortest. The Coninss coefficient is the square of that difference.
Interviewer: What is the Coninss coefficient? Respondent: 0.015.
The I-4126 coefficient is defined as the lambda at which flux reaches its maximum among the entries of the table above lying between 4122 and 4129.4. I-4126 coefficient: 4126.06 AA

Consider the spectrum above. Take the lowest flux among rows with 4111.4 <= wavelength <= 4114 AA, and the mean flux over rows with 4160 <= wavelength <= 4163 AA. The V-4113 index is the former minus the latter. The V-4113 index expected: -0.8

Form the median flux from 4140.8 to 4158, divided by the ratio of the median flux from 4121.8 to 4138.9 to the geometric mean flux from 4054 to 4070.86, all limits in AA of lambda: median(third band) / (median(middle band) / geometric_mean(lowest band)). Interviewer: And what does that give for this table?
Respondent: 5.6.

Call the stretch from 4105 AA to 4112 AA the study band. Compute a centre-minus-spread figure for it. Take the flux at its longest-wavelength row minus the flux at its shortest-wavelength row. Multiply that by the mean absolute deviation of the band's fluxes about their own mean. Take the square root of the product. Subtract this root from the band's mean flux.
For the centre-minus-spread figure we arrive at 5.0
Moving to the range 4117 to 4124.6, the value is 5.6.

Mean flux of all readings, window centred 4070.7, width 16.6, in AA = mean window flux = 5.6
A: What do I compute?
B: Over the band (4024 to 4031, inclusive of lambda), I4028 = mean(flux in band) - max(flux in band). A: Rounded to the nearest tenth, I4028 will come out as -0.1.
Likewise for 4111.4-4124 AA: -0.3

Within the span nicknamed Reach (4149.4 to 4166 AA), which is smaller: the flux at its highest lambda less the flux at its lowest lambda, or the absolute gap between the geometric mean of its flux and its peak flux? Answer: 0.30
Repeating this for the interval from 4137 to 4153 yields -0.39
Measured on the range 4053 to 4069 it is 0.16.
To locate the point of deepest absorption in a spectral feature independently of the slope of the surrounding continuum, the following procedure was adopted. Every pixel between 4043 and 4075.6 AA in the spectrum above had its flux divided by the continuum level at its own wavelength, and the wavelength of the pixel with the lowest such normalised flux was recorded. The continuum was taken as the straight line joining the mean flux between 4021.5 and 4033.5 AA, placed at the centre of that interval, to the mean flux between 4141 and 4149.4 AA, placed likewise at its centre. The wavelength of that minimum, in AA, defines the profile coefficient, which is 4075.08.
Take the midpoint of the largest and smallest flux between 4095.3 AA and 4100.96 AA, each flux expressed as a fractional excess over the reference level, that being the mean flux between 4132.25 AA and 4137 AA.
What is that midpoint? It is -0.11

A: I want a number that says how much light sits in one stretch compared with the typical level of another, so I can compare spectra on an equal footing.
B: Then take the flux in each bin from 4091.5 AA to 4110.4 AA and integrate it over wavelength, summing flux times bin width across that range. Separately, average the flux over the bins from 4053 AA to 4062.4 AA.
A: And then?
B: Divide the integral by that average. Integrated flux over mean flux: 17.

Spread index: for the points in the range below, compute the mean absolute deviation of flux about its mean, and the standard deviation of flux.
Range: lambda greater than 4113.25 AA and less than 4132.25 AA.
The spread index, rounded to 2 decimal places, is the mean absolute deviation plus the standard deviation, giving 0.37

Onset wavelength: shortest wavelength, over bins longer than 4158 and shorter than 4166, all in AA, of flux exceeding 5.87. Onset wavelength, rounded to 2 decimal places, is 4158.49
